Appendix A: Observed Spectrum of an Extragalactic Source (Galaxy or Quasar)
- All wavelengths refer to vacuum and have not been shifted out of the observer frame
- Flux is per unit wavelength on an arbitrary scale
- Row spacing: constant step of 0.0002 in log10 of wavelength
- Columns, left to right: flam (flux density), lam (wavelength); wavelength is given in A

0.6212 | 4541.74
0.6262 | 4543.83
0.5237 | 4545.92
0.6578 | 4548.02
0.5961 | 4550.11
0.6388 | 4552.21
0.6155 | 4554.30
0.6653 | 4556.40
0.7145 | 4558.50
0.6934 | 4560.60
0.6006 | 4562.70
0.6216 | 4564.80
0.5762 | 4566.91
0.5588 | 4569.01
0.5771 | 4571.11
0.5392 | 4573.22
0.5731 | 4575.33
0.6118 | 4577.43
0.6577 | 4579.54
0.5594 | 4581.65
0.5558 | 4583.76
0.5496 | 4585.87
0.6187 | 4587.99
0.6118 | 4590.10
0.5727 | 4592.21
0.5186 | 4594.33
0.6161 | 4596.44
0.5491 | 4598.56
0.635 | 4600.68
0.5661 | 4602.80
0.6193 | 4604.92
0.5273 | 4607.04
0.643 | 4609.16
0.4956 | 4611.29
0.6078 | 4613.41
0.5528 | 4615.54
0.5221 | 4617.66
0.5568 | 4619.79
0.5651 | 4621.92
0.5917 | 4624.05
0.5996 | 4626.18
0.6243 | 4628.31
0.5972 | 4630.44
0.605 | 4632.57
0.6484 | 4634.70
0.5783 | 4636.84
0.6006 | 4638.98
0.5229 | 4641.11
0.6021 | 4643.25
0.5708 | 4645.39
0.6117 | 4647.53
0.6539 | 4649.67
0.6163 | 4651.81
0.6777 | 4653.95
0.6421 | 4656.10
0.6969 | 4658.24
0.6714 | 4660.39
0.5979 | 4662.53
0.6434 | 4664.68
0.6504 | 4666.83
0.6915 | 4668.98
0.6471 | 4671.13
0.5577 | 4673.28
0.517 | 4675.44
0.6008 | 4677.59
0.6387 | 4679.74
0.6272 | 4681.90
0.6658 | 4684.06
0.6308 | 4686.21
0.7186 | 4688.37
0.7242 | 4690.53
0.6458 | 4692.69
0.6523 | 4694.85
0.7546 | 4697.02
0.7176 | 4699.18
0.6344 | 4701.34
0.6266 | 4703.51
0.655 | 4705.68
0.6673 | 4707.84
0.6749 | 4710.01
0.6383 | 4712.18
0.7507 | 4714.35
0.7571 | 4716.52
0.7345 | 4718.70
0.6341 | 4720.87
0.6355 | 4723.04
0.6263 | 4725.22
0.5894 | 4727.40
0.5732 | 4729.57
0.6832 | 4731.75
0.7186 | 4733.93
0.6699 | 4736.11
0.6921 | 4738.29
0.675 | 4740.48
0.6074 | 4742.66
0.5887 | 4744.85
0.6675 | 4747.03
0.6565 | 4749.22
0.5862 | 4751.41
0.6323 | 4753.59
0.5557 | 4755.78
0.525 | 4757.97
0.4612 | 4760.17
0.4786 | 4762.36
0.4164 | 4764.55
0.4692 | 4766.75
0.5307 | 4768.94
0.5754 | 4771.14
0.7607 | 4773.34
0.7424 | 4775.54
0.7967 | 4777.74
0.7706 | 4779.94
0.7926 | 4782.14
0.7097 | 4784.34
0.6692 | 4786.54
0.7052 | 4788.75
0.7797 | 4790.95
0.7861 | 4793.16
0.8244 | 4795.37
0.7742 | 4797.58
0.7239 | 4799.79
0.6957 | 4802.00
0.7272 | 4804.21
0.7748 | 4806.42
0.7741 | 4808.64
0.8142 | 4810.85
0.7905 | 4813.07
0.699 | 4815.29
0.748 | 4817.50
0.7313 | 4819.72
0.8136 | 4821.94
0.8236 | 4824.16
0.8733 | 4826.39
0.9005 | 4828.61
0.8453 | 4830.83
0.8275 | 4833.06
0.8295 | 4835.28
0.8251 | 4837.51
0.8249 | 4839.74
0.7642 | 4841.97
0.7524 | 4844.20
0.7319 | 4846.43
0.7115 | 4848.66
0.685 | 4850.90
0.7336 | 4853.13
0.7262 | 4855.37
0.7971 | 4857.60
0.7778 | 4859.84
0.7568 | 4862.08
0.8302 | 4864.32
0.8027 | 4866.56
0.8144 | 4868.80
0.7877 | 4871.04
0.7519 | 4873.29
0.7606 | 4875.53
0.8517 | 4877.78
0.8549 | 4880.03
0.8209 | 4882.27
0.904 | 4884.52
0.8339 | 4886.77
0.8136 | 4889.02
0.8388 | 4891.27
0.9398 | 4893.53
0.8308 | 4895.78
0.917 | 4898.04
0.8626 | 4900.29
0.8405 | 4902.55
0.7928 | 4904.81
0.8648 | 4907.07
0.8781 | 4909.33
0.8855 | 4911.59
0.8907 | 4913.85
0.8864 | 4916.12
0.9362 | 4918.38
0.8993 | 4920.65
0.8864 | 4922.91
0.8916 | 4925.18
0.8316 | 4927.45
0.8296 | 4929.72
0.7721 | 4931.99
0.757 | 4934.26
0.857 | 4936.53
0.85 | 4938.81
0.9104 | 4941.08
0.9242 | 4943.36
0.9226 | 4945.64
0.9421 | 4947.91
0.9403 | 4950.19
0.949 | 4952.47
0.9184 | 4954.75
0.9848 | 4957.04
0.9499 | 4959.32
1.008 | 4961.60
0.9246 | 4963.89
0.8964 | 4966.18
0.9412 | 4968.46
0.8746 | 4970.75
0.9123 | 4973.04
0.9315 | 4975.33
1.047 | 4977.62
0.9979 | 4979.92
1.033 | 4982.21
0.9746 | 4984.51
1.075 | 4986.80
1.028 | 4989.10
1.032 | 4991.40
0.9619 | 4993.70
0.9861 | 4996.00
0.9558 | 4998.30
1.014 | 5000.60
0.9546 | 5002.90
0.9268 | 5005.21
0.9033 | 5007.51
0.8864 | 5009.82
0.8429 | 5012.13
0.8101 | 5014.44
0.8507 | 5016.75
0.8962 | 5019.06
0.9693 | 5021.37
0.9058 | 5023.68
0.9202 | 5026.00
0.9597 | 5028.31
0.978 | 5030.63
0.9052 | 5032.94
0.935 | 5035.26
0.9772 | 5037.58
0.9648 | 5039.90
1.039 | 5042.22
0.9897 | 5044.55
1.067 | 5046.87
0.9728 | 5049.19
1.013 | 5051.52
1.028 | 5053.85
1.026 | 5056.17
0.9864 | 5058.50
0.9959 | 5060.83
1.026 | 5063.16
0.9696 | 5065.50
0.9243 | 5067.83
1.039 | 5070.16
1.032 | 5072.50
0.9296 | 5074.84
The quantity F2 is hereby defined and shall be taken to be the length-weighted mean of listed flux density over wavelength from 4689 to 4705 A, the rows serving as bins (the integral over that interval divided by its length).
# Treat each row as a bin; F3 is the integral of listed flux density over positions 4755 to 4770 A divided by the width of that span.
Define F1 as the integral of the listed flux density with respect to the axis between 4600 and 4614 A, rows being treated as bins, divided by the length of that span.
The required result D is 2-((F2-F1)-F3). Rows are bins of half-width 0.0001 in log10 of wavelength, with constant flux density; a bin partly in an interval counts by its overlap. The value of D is 2.39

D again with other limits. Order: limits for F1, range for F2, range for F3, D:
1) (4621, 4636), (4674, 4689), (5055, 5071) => 2.98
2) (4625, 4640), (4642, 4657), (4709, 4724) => 2.67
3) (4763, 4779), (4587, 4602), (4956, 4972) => 2.96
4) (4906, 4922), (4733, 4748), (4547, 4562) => 2.89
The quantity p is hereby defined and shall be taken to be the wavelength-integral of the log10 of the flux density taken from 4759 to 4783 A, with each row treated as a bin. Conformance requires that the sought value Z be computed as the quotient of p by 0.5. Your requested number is -11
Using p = -5.4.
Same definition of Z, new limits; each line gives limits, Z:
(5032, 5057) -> 0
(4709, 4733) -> -9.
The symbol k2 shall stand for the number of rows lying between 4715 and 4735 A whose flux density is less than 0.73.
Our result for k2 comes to 7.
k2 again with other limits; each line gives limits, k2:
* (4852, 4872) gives 1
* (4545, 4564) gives 9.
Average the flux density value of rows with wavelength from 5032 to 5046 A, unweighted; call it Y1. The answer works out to 1.0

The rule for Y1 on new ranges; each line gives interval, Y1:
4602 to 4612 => 0.6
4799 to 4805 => 0.7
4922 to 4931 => 0.9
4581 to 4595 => 0.6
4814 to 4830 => 0.8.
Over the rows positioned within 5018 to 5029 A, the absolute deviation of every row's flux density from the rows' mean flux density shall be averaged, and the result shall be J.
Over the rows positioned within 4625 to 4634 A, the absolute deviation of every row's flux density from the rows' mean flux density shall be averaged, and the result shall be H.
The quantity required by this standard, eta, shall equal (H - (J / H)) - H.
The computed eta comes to -3.1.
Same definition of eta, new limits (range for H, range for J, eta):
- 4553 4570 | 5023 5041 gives -0.6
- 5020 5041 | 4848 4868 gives -1.5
